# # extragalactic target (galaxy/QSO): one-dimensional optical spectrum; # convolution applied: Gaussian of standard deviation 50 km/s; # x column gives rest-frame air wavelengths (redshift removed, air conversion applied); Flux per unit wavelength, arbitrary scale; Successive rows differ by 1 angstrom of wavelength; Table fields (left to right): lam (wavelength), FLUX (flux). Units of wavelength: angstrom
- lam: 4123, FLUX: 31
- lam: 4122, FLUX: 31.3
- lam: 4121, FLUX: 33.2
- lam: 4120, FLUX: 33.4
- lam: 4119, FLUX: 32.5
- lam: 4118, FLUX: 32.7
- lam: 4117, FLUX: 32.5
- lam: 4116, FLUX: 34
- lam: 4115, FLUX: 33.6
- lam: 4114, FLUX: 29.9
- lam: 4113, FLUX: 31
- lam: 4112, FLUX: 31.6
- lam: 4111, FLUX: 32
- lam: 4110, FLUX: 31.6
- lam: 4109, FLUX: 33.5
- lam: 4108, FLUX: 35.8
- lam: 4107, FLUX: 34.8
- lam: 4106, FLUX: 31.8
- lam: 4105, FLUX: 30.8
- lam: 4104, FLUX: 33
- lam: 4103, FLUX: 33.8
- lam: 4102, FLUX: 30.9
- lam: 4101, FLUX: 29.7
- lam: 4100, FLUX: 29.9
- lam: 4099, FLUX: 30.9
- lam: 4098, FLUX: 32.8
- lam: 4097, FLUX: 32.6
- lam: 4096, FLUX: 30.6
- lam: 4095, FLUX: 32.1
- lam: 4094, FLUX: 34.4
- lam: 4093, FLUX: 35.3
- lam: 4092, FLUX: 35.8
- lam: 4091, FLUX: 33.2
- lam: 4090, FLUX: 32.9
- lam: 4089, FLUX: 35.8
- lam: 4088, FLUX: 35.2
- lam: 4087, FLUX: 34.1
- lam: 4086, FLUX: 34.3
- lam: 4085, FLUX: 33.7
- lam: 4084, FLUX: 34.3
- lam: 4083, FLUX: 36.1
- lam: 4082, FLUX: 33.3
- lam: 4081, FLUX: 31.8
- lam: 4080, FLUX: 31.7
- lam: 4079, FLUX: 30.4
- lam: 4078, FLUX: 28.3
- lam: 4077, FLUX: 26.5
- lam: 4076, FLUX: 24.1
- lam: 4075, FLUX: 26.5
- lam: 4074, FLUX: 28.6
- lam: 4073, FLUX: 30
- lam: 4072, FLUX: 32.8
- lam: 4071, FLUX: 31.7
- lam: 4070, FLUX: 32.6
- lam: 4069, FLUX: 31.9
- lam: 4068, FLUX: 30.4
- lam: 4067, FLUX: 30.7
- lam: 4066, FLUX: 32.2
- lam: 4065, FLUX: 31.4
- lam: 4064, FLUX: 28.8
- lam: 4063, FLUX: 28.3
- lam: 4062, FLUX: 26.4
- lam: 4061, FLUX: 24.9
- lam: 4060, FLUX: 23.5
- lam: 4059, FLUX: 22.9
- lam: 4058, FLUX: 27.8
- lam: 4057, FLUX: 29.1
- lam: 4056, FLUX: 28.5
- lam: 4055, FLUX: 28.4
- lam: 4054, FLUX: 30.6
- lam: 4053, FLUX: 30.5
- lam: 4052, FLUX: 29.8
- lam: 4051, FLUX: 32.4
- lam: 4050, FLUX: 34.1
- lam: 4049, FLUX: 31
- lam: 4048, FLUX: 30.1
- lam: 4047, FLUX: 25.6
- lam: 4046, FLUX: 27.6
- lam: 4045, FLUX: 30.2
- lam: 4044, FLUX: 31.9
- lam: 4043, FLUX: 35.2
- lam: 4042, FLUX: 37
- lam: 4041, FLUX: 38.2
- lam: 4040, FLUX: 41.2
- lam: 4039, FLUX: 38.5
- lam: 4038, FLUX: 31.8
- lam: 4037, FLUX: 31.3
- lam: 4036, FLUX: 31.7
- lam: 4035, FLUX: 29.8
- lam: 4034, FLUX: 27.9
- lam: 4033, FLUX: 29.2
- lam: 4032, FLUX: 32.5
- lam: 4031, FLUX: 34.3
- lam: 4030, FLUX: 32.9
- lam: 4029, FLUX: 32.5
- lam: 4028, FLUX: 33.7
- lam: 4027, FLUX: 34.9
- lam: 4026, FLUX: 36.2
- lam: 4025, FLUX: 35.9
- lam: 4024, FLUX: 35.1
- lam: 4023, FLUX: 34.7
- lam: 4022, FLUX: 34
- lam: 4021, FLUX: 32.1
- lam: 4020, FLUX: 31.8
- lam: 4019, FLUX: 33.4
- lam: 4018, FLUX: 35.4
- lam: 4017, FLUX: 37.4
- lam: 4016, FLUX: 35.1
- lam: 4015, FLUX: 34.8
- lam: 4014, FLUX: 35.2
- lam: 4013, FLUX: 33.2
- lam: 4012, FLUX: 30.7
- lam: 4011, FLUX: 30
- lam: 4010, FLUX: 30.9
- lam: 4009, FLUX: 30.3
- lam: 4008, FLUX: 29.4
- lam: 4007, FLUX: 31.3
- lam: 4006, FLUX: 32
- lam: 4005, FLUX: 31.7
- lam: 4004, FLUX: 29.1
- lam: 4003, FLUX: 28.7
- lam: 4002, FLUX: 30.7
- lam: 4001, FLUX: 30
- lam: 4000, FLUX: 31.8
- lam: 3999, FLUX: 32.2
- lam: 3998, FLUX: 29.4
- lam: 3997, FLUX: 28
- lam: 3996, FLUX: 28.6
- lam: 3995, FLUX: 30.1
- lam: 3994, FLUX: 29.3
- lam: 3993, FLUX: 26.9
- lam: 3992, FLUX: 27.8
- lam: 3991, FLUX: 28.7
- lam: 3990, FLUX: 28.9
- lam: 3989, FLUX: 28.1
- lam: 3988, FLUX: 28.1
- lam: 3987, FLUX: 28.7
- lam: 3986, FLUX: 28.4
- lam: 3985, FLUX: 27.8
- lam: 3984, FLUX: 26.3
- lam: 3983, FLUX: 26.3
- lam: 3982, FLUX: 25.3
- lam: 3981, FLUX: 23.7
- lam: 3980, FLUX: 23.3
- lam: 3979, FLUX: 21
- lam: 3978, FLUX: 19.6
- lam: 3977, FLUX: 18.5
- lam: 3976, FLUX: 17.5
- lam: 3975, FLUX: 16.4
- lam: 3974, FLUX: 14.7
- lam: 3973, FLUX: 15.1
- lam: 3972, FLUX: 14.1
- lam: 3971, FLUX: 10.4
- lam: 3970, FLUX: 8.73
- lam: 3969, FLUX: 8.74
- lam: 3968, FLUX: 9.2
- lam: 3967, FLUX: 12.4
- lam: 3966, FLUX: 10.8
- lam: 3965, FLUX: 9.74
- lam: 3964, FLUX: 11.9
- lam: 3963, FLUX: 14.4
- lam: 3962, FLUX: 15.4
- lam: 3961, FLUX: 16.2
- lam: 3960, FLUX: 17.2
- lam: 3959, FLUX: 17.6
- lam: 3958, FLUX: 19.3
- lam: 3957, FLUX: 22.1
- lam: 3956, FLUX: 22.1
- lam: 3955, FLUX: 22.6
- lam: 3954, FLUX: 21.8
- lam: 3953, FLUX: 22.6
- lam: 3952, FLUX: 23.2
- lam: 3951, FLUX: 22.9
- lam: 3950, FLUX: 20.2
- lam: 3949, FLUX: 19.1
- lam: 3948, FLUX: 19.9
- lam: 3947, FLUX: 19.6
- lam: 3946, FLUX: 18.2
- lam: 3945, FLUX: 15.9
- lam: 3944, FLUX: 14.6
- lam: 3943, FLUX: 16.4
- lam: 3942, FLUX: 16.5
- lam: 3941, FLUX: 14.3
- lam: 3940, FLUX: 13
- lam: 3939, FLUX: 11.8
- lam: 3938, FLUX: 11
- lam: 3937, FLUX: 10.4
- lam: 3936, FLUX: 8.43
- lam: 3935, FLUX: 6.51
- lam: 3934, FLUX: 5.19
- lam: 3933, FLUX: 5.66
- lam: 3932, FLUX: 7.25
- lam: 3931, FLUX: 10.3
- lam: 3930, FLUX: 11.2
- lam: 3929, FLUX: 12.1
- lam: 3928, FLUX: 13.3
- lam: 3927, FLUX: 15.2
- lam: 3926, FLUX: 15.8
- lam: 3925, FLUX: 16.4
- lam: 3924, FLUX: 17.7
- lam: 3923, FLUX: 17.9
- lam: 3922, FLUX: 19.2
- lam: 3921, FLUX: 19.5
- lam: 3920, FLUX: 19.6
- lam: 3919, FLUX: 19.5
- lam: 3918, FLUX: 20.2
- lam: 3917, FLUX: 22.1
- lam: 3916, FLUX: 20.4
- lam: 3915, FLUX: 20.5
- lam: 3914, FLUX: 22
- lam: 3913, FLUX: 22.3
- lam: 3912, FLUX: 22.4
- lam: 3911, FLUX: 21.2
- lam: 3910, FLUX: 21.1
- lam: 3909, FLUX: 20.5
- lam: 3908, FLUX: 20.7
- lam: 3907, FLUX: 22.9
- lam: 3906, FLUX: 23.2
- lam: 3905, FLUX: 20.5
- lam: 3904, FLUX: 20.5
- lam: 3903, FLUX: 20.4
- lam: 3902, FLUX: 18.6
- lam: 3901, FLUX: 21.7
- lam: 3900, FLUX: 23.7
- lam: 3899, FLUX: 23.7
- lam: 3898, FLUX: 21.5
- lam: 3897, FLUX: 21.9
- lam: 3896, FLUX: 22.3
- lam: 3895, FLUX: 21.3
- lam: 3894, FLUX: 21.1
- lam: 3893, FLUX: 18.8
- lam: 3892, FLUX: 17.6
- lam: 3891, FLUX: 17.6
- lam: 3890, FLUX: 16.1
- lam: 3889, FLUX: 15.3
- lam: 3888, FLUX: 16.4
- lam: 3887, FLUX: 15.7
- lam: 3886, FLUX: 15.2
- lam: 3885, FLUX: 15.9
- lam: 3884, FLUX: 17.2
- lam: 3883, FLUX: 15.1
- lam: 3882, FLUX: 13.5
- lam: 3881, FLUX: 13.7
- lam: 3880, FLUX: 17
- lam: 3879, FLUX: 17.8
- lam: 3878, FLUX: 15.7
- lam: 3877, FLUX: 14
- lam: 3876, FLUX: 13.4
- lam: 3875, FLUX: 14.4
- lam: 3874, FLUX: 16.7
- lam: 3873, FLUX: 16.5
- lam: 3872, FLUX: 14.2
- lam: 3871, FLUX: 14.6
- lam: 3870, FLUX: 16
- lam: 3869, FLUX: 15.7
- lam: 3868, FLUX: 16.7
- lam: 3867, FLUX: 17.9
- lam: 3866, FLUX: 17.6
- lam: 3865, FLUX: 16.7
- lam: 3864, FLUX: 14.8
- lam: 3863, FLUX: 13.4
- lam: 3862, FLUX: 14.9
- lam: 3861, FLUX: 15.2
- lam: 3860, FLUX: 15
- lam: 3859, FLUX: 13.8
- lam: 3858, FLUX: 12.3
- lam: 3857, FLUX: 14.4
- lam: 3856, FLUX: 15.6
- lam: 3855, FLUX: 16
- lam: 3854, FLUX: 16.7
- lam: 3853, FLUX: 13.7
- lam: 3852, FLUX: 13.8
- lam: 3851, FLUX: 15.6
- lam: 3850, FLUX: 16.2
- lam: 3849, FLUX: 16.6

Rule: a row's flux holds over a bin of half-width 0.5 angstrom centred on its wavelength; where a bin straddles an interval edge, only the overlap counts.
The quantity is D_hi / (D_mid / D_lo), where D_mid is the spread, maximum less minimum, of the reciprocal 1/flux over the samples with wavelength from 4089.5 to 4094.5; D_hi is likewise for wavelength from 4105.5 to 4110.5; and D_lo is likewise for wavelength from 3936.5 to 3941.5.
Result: 0.040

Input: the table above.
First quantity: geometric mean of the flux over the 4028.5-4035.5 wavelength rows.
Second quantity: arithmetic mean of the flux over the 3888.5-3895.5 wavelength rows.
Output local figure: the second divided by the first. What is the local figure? 0.58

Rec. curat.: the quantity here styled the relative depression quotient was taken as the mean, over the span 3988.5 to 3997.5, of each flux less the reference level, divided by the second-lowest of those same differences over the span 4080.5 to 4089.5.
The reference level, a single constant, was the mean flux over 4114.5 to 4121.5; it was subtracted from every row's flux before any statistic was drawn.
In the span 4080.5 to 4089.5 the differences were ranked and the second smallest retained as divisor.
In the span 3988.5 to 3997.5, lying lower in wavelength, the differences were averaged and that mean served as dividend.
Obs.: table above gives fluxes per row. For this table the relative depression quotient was -27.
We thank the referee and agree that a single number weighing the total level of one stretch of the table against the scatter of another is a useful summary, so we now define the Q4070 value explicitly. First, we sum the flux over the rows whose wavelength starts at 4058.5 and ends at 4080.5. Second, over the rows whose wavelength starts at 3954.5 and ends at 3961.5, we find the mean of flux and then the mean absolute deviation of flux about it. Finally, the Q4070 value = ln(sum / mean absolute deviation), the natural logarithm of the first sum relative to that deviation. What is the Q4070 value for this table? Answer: 5.6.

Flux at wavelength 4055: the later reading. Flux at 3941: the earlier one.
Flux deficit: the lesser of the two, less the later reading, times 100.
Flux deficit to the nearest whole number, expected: -1410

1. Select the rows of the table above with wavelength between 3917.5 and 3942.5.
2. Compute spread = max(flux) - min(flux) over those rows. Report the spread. 15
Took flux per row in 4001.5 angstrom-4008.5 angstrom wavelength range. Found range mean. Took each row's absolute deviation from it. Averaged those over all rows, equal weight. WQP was 1.2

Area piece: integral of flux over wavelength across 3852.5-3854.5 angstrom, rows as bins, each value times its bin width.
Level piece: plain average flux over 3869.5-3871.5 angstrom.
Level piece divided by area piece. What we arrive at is 0.50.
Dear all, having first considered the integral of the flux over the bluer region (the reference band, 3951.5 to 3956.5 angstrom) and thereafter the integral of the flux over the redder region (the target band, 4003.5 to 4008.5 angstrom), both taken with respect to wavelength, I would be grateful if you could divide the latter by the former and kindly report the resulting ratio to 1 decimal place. 1.4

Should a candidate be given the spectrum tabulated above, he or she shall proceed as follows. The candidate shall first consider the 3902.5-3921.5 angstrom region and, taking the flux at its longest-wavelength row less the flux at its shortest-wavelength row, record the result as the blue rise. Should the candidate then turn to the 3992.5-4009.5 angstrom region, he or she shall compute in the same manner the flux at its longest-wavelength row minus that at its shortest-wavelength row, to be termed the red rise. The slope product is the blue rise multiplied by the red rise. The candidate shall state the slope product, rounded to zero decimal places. -3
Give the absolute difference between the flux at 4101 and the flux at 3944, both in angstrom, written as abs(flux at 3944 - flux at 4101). 15.1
